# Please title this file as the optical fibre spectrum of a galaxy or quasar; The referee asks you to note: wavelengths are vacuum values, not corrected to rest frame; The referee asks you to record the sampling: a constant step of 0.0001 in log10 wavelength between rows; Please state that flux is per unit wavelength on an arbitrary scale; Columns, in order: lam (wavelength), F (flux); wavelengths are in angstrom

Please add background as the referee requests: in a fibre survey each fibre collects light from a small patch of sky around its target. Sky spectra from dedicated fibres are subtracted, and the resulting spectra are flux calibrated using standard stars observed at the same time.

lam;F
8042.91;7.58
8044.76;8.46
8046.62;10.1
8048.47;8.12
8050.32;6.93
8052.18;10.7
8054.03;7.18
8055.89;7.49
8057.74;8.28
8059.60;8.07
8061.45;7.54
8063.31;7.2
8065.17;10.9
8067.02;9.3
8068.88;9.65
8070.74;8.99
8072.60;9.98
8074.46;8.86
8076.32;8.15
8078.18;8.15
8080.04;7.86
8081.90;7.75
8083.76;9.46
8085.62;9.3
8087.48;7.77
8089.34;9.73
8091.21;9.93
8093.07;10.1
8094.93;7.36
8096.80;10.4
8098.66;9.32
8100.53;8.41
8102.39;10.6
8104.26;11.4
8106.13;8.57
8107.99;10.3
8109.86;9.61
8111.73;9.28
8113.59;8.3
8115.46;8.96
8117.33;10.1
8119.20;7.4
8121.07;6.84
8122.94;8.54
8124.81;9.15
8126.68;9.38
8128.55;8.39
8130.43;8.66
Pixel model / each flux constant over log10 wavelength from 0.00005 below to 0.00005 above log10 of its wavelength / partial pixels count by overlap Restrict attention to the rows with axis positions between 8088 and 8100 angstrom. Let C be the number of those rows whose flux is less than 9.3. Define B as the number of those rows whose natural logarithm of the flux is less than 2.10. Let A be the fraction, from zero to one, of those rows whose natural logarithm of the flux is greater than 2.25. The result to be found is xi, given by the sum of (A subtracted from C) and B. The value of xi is 1.3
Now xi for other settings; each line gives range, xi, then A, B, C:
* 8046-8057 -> 7.7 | 0.33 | 4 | 4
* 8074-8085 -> 9.0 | 0.00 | 4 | 5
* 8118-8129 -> 7.0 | 0.00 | 2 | 5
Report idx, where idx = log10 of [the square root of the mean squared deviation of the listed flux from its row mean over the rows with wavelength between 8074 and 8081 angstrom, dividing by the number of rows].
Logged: -0.43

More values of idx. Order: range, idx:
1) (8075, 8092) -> -0.07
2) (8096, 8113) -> -0.03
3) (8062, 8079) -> 0.02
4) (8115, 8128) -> 0.02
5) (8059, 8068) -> 0.13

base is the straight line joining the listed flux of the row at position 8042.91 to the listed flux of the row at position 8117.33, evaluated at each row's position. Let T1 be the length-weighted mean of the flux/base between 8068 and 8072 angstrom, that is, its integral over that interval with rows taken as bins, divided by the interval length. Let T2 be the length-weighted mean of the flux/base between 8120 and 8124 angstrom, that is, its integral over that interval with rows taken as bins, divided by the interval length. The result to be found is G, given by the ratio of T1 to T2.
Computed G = 1.46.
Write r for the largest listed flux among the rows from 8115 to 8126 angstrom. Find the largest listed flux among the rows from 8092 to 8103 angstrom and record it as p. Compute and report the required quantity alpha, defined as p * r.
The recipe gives 107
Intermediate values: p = 10.6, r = 10.1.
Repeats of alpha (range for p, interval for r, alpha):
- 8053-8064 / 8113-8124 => 84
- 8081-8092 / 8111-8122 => 100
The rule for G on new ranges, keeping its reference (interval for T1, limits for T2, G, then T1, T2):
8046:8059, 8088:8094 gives 1.00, 1.06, 1.06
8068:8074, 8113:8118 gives 1.22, 1.11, 0.91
